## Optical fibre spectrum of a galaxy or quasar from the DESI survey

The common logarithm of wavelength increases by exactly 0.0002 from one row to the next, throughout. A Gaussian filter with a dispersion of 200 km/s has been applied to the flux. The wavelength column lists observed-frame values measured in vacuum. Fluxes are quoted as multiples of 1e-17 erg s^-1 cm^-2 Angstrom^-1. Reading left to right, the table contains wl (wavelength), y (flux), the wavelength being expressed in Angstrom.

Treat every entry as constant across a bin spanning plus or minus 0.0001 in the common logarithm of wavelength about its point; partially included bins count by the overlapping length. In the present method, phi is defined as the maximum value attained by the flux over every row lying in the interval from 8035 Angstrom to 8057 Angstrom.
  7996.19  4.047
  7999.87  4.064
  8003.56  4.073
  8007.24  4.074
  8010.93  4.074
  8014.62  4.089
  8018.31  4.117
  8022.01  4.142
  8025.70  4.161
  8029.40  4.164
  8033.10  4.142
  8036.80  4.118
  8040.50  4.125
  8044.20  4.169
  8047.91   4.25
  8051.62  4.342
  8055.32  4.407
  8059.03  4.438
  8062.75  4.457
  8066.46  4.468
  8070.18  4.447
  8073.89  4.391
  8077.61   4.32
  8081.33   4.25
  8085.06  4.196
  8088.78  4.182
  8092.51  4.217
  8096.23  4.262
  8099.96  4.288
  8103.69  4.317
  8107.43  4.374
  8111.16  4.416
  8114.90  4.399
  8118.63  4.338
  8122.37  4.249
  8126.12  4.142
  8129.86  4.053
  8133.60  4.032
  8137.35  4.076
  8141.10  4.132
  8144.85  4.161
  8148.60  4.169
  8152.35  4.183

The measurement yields 4.407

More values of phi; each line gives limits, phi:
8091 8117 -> 4.416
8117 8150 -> 4.338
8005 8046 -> 4.169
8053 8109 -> 4.468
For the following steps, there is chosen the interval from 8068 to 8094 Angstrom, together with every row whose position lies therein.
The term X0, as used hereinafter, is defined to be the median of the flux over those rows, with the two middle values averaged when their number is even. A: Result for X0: 4.25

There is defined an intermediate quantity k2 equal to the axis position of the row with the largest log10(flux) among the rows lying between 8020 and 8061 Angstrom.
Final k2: 8059.03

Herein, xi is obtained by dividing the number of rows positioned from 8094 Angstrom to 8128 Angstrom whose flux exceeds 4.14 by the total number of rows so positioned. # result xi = 1.00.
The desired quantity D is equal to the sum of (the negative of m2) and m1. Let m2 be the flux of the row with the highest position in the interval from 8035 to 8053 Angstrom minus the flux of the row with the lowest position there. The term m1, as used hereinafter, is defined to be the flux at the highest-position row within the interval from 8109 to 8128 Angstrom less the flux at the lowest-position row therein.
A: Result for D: -0.50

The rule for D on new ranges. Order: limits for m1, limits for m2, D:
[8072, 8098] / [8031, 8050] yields -0.24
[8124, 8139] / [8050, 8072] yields -0.17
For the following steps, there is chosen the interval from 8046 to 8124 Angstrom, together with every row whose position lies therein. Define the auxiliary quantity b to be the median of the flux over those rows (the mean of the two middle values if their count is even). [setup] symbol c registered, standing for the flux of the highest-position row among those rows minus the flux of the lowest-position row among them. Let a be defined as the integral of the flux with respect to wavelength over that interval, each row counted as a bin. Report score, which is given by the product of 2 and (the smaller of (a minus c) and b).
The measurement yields 8.676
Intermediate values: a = 338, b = 4.338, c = 0.00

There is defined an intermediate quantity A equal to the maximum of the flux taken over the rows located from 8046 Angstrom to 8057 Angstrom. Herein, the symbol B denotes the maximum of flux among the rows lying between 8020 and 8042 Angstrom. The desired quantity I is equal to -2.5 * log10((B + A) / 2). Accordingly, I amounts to -1.58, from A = 4.407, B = 4.164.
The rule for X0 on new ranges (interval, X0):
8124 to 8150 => 4.13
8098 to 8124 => 4.34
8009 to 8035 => 4.14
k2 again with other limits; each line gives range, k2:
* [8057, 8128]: 8066.46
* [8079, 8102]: 8099.96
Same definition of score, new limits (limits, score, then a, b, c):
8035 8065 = 8.592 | 129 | 4.296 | 0.34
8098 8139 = 8.576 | 174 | 4.288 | -0.21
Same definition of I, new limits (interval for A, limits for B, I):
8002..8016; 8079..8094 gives -1.55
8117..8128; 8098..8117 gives -1.60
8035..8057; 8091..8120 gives -1.61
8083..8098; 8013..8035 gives -1.56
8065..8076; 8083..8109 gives -1.61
